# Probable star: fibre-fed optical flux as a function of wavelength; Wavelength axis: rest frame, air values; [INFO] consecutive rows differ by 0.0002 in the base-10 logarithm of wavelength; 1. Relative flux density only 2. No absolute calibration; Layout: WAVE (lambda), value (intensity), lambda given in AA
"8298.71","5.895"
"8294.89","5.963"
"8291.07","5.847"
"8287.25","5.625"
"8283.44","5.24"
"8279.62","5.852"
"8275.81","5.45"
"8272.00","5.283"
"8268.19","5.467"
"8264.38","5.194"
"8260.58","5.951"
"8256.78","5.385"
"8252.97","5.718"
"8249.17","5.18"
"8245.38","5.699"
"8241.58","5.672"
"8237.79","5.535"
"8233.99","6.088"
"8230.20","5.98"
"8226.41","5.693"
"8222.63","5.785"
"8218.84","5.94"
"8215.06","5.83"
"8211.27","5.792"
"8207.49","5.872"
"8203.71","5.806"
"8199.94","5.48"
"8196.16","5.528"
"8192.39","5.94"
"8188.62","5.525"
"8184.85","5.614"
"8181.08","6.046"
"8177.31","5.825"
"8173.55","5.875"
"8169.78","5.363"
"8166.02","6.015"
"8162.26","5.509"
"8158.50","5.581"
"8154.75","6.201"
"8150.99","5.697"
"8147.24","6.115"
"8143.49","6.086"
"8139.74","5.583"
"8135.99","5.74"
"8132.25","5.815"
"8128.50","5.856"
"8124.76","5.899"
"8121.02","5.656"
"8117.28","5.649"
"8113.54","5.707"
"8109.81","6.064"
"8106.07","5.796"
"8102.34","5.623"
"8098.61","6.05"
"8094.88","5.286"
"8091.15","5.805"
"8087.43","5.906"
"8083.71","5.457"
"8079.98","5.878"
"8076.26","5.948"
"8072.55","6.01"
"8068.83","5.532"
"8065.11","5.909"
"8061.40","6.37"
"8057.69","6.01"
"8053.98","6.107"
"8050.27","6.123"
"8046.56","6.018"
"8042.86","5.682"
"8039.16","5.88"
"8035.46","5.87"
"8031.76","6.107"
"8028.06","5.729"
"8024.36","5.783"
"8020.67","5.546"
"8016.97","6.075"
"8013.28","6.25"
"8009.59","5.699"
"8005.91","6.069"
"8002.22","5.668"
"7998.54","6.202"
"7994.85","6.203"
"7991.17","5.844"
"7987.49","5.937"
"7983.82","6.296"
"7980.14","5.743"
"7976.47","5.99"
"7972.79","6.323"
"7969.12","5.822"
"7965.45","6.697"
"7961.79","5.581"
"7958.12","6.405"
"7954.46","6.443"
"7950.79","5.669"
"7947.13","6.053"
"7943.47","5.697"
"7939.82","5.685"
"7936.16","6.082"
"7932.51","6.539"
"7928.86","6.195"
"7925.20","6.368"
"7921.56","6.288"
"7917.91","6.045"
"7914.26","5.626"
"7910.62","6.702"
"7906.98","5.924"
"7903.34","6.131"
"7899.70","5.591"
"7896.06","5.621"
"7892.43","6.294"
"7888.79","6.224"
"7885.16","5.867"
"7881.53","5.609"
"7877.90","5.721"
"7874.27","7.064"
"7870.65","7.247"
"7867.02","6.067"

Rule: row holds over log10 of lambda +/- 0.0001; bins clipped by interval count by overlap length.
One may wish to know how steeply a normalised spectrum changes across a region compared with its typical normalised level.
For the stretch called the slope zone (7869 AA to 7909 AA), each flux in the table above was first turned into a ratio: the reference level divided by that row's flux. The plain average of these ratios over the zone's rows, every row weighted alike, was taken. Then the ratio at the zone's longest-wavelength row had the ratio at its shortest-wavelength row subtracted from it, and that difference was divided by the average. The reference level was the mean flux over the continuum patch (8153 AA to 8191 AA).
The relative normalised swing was 0.19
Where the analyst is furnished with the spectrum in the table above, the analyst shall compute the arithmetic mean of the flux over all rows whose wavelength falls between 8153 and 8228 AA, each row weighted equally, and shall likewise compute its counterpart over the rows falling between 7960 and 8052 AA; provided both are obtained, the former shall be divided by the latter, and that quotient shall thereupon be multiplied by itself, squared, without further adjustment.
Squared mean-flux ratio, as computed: 0.93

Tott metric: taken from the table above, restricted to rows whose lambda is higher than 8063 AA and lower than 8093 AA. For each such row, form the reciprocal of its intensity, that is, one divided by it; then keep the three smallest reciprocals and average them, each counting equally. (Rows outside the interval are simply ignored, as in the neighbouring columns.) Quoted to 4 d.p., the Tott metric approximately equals 0.1679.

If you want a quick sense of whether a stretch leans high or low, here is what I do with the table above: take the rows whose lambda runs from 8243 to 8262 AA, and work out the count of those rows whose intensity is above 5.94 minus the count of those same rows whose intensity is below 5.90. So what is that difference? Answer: -3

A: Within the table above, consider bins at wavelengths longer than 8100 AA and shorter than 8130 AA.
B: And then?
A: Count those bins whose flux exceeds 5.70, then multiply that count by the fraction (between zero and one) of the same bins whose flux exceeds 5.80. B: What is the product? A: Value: 1.9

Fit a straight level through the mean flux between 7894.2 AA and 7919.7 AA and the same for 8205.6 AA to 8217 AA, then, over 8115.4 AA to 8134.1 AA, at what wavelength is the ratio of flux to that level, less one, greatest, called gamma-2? 8124.76 AA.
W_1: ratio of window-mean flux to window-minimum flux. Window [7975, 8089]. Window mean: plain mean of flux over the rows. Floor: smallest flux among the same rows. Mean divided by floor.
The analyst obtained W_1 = 1.09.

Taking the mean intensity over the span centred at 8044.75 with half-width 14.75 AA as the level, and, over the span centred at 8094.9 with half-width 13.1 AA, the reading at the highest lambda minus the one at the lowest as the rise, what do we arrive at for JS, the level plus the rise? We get 6.31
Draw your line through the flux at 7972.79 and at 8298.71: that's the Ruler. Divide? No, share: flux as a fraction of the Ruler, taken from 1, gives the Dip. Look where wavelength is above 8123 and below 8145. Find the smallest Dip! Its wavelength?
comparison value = 8143.49 AA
